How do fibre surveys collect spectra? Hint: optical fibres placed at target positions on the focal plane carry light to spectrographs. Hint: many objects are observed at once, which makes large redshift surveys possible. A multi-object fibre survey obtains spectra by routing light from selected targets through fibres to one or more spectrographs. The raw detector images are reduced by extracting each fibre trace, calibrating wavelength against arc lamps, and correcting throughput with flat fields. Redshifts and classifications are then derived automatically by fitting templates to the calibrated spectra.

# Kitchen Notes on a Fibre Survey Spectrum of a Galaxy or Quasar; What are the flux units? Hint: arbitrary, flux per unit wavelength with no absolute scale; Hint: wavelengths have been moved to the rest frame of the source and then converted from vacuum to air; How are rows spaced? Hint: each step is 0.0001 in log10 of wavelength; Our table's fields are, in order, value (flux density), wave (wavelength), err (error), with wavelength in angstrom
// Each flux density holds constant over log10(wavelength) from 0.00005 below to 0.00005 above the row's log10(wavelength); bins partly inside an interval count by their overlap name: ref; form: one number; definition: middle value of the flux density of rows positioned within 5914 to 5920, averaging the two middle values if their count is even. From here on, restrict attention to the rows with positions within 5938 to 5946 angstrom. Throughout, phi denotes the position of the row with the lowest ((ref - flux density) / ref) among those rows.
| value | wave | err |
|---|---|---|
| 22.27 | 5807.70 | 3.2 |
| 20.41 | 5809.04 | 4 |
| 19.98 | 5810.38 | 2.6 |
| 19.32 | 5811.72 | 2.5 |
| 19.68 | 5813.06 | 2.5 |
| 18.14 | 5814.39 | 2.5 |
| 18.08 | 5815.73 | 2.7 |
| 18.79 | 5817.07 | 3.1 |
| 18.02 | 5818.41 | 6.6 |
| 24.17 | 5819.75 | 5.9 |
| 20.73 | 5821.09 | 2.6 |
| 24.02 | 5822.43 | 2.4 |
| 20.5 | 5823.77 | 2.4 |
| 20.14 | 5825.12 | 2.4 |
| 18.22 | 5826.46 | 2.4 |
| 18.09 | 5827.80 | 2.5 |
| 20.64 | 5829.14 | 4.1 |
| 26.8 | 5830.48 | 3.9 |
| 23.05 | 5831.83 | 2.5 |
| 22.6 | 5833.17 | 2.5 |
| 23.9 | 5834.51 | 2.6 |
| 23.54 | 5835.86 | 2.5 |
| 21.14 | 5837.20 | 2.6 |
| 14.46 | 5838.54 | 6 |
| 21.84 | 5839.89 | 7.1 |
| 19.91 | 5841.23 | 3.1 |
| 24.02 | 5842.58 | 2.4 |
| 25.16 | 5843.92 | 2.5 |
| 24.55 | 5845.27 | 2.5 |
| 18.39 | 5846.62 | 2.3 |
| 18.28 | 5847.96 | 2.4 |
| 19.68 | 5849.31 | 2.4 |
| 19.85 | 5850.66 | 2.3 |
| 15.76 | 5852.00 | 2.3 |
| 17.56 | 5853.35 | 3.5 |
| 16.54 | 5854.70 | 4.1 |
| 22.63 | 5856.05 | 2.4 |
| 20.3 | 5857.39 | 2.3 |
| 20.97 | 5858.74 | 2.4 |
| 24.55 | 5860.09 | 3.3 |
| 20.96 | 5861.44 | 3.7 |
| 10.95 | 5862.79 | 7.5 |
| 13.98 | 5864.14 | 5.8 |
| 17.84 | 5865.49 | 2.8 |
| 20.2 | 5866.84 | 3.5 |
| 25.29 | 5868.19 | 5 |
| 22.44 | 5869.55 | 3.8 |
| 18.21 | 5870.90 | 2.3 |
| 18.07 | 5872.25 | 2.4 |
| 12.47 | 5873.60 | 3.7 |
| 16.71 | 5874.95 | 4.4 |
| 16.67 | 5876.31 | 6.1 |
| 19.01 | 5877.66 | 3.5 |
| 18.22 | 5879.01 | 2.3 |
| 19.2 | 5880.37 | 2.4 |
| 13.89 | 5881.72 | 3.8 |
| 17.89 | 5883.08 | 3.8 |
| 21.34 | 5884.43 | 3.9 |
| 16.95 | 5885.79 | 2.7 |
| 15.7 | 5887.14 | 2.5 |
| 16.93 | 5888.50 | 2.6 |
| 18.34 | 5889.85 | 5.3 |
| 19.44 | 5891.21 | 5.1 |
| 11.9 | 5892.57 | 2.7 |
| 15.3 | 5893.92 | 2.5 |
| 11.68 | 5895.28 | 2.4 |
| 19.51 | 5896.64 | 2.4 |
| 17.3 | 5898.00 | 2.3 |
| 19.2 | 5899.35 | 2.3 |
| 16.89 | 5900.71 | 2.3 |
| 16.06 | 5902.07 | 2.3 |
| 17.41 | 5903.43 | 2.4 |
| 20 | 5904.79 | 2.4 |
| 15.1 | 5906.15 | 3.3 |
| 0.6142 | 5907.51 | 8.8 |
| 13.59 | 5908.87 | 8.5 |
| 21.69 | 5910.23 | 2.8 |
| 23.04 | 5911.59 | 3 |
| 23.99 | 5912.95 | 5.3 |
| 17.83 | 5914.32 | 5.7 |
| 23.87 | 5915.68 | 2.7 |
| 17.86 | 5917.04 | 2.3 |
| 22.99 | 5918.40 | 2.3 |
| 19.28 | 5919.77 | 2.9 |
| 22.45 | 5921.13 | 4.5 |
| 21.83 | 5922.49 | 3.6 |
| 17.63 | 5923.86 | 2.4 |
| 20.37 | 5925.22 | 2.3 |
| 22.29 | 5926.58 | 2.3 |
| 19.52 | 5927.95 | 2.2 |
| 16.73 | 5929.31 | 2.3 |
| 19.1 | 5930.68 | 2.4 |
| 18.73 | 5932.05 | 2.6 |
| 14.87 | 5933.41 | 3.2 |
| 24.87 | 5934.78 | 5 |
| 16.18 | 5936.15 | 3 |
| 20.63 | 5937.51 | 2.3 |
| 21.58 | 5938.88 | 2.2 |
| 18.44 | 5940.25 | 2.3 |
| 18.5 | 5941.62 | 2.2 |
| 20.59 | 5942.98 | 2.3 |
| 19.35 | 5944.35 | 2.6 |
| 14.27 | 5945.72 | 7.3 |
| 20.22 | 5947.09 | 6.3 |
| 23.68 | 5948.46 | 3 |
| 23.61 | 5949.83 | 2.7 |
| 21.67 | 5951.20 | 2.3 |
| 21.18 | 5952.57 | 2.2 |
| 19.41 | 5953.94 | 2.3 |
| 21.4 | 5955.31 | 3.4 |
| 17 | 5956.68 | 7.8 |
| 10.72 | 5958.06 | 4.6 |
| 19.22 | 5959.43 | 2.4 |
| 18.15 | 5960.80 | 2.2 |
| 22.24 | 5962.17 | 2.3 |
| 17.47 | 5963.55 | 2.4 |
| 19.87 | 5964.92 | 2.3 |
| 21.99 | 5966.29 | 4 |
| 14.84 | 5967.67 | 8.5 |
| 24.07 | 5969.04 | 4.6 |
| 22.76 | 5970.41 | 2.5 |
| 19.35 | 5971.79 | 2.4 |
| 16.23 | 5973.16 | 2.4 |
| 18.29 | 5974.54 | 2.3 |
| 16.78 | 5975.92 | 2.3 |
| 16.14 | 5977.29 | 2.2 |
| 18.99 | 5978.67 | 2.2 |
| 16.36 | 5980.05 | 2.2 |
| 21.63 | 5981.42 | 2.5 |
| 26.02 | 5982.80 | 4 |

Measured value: 5938.88 angstrom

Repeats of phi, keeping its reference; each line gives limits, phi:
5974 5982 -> 5981.42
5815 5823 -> 5819.75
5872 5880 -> 5877.66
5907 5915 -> 5912.95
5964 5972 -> 5969.04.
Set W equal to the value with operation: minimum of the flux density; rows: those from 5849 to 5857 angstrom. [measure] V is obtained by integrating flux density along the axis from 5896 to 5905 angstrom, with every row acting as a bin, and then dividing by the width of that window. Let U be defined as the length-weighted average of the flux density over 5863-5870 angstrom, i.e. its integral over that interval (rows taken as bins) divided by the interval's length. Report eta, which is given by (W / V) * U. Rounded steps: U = 19.3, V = 17.9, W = 15.76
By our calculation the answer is 16.9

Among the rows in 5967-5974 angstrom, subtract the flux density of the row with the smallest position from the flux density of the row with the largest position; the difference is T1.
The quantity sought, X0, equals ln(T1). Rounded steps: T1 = 1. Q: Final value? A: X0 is 0.3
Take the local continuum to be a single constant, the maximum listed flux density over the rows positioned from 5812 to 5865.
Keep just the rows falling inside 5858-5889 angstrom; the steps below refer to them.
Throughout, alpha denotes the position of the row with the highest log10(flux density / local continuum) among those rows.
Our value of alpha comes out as 5868.19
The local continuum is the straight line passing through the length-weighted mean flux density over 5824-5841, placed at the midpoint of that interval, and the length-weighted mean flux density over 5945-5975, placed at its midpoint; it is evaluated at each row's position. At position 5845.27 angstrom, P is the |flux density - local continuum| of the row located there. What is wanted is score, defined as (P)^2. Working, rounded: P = 3.57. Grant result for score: 12.8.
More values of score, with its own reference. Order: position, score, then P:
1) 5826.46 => 9.1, 3.01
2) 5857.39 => 0.3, 0.52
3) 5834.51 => 7.7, 2.78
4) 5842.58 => 9.0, 3.01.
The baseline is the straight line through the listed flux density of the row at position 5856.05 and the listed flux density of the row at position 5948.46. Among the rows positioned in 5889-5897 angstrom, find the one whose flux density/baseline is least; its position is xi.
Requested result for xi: 5895.28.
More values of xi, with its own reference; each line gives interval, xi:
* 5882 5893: 5892.57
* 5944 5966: 5958.06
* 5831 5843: 5838.54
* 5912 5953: 5945.72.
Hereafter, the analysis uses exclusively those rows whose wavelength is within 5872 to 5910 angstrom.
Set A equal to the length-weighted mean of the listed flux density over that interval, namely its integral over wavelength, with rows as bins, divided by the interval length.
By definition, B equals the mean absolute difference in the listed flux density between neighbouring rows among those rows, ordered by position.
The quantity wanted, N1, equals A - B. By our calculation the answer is 12.5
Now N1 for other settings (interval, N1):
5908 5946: 16.0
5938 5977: 16.1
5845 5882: 15.6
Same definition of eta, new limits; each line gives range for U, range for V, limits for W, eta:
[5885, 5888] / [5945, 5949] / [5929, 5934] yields 12.8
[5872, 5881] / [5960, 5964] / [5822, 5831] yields 16.0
